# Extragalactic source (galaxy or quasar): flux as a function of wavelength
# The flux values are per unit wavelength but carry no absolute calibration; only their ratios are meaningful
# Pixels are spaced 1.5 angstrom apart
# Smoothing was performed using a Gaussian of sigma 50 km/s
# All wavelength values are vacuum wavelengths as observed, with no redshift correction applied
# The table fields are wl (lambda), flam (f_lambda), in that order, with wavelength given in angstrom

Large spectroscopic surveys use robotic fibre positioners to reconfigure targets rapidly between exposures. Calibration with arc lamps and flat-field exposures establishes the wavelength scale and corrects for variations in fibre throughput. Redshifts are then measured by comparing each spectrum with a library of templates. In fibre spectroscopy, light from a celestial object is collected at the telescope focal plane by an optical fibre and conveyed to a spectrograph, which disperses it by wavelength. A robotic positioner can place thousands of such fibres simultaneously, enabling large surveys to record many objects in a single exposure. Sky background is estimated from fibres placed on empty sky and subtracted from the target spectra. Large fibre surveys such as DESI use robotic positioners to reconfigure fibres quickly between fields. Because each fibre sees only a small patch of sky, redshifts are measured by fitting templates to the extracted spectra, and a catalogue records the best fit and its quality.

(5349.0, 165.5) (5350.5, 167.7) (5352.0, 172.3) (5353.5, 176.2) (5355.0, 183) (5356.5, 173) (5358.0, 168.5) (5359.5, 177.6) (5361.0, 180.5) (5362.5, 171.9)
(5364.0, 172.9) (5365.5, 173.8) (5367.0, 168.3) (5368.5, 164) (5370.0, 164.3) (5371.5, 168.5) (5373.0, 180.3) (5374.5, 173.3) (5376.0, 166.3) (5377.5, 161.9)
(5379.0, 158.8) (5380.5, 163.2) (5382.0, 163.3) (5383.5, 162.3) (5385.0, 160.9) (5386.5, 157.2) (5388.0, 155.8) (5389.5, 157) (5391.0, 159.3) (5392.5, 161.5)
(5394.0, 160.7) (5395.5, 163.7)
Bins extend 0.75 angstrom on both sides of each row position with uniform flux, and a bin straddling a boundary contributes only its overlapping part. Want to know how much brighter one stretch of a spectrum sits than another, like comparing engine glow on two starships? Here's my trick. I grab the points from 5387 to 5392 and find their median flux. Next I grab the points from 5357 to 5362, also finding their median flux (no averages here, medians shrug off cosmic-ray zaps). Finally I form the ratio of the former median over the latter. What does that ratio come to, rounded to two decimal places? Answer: 0.88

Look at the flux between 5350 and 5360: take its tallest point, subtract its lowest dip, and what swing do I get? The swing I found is 15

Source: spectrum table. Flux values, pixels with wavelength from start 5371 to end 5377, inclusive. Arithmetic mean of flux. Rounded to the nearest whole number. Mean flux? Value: 172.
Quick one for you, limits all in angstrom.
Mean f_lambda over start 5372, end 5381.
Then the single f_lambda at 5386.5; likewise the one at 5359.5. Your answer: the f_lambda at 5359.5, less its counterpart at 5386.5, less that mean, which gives -147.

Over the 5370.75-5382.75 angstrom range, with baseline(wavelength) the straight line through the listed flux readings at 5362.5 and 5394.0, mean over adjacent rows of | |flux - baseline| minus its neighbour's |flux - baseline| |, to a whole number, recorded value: 5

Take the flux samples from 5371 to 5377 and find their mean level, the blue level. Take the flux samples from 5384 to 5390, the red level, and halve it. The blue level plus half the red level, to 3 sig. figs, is 251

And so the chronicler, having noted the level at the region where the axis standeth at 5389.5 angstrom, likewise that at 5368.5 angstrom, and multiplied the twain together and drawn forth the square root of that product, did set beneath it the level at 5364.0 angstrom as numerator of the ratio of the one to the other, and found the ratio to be 1.08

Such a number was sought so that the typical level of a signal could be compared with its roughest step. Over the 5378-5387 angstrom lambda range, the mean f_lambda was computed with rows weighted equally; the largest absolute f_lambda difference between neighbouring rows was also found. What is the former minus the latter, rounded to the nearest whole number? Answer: 157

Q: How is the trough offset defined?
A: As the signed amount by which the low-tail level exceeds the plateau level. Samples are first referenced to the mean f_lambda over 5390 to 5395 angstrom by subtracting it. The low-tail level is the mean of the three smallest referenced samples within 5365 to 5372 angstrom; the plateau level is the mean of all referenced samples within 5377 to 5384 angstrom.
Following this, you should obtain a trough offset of 3.6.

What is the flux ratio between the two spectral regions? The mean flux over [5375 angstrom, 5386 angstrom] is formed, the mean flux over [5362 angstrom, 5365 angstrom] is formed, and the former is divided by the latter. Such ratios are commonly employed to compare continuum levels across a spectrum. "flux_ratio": 0.942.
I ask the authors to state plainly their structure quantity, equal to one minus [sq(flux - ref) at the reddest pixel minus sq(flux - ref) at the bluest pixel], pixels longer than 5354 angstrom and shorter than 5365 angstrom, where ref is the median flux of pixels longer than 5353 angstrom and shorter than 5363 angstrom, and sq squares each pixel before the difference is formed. 36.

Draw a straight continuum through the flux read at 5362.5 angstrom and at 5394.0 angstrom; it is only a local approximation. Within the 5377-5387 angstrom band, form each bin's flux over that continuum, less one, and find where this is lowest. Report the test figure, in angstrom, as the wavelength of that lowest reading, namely 5379.0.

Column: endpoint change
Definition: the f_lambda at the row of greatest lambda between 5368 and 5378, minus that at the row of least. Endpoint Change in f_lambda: -2.1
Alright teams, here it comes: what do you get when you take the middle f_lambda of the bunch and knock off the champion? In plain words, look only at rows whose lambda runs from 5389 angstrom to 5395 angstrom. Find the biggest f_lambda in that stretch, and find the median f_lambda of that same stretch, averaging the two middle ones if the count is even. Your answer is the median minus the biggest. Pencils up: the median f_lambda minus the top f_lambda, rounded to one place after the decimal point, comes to -1.5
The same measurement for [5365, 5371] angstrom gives -7.5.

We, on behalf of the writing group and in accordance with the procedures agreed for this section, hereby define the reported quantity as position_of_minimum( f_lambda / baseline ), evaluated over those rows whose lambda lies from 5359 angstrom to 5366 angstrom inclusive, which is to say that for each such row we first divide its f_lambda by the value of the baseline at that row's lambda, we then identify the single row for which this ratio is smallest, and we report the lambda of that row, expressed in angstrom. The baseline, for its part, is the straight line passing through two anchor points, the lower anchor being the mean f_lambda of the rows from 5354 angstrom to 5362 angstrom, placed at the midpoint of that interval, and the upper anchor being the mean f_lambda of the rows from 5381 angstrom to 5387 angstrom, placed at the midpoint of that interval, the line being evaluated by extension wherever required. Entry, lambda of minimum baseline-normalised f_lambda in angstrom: 5362.5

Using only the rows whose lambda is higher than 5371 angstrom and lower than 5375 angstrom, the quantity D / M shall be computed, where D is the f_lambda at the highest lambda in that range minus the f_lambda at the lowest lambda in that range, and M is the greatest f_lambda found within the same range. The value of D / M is 0.027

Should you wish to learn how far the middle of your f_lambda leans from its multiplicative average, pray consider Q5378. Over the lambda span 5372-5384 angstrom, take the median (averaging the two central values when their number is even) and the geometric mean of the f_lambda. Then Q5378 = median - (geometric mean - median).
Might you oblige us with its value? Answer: 160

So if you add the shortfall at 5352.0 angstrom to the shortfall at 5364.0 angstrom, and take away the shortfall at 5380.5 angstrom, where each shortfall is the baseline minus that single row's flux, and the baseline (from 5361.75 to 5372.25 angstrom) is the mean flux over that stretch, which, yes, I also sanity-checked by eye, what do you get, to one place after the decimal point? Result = -12.9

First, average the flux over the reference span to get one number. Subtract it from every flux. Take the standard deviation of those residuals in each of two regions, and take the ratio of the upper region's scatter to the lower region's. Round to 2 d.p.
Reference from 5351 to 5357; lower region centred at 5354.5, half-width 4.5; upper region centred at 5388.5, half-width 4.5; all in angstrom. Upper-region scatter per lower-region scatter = 0.41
